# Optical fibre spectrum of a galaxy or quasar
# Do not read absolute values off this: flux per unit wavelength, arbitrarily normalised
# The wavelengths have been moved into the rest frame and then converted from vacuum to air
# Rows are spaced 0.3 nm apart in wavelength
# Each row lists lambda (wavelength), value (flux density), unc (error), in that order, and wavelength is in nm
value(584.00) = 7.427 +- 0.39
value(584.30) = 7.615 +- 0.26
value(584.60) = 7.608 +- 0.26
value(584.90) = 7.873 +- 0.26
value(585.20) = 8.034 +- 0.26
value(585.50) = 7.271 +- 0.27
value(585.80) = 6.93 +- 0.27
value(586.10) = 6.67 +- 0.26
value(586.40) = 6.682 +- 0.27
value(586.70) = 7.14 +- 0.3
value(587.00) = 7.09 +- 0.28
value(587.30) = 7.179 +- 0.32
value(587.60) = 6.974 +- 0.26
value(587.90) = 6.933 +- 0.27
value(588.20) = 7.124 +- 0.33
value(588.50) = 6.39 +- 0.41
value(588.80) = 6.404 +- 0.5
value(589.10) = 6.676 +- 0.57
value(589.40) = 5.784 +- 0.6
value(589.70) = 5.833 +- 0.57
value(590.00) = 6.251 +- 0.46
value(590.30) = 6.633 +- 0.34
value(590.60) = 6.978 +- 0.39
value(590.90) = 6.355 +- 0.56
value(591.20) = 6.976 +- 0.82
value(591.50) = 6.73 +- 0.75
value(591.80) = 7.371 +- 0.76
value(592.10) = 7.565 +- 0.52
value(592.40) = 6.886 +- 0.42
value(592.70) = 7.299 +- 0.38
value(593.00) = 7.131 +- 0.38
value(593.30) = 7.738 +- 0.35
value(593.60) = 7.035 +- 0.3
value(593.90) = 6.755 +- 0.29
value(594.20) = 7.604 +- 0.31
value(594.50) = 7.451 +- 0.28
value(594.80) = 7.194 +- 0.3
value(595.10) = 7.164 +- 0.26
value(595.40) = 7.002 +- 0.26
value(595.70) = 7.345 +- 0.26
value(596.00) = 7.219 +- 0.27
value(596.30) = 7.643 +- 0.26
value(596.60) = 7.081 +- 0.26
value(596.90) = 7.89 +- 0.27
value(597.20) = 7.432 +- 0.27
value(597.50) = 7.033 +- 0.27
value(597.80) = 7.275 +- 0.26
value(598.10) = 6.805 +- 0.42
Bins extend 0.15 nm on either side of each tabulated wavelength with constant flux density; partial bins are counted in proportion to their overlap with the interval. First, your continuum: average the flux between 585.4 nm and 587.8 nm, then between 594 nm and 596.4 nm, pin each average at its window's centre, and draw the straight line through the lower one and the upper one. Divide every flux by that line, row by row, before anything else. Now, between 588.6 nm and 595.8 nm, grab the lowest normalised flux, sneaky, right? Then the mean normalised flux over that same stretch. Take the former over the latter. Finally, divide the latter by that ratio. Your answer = 1.13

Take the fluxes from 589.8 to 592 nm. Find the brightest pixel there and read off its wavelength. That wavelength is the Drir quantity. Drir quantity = 591.80 nm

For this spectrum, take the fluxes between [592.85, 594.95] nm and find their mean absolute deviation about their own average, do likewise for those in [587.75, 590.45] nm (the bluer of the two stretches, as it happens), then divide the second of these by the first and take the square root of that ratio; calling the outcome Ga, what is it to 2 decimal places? 1.12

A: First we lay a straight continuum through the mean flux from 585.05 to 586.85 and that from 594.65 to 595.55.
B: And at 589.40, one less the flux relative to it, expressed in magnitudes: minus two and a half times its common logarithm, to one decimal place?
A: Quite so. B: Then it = 1.8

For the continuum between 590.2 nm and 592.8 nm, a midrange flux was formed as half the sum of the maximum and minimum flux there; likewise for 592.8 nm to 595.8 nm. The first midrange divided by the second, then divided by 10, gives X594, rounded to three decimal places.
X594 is 0.096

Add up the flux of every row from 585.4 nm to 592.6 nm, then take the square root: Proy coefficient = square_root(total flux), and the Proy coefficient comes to 13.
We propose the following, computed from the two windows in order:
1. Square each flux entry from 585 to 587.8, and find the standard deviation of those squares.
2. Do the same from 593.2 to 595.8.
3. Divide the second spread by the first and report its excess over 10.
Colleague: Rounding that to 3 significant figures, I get -9.24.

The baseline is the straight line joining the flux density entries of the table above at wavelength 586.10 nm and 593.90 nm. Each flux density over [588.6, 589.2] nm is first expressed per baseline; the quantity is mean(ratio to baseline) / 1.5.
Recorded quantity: 0.65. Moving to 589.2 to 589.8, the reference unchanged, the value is 0.58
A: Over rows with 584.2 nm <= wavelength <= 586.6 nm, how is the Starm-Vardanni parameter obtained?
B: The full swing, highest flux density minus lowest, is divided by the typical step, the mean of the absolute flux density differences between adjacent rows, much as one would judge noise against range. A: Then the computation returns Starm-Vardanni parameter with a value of 5.3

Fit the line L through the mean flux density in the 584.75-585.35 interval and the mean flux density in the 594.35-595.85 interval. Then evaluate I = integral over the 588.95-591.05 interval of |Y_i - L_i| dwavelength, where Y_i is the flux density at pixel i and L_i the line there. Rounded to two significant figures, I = 2.6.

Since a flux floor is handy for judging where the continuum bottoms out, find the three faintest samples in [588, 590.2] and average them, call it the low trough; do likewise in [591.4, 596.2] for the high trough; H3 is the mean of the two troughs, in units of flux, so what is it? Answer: 6.37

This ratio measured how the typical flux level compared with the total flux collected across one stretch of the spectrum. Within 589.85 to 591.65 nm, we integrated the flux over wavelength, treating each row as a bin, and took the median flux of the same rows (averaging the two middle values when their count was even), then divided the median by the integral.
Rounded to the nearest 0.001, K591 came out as 0.558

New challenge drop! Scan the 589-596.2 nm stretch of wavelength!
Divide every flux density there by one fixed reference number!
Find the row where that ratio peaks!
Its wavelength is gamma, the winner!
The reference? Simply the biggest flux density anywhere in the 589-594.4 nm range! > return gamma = 593.30 nm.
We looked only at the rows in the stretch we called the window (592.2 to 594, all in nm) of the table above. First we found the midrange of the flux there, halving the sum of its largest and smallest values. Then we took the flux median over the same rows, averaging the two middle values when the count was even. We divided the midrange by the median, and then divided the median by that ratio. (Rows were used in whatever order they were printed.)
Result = 6.92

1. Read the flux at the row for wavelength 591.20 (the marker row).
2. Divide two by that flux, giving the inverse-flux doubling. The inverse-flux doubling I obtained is 0.287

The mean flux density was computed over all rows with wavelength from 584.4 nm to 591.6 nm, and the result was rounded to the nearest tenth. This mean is 6.9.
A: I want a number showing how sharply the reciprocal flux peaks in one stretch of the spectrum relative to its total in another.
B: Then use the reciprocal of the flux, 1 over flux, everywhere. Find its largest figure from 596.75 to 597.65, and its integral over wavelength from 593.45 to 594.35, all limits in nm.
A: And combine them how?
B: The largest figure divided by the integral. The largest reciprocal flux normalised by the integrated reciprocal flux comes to 1.12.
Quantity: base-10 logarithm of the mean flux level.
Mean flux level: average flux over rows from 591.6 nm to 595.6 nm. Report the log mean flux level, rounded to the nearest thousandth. 0.860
